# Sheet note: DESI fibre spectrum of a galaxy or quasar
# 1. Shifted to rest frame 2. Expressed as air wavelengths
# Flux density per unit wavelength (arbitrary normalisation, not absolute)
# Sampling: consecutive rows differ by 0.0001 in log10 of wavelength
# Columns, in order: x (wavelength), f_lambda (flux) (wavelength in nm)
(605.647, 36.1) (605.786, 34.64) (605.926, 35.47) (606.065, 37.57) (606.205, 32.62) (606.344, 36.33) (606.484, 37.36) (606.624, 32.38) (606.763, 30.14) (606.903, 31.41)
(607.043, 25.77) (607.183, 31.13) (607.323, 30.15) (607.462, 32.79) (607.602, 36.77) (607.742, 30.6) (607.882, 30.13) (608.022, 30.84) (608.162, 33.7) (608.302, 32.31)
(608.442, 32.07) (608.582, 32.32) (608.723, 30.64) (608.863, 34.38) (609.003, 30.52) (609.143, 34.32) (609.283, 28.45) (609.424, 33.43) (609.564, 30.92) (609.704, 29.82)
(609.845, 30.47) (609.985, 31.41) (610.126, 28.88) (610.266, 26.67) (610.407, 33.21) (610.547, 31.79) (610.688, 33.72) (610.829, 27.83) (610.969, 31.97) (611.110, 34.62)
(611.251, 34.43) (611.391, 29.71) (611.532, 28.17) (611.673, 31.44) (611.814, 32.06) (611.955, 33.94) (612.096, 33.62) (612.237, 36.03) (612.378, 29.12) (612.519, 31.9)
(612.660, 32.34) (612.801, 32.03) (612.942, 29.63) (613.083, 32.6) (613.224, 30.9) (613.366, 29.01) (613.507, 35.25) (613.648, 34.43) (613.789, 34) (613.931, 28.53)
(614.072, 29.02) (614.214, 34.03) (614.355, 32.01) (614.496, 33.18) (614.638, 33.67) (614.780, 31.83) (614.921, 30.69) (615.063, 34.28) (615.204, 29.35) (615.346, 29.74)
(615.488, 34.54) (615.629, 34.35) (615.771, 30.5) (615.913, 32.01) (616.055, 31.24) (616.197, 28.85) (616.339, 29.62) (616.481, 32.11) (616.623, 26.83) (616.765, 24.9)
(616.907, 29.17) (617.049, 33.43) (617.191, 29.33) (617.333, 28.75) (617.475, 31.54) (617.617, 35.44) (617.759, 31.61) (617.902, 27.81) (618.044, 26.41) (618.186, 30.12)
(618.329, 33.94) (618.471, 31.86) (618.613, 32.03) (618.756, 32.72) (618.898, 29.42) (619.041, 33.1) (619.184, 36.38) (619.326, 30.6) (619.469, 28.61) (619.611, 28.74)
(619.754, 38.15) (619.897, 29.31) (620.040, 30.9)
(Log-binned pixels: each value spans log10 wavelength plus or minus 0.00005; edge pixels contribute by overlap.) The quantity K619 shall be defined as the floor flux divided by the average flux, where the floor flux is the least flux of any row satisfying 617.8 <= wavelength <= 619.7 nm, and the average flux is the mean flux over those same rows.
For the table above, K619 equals 0.85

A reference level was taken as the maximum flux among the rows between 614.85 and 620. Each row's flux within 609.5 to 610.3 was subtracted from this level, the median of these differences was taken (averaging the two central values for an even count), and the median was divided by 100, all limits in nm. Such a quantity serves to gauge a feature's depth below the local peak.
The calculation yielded 0.080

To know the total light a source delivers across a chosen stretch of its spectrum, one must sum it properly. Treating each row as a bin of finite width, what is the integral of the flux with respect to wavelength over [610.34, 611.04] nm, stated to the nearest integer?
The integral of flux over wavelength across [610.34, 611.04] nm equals 22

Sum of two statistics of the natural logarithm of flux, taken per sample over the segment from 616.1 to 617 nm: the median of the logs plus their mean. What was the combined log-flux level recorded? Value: 6.72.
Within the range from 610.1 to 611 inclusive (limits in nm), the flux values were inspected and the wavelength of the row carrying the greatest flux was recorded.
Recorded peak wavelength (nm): 610.688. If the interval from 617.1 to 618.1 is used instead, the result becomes 617.617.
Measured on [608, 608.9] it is 608.863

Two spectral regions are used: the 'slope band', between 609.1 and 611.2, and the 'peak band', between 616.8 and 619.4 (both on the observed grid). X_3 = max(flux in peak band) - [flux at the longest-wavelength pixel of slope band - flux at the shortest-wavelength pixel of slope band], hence 36.1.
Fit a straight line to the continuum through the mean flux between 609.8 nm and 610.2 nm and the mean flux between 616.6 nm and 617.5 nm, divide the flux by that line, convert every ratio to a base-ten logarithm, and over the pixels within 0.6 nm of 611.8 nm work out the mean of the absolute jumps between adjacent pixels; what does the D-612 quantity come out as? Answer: 0.037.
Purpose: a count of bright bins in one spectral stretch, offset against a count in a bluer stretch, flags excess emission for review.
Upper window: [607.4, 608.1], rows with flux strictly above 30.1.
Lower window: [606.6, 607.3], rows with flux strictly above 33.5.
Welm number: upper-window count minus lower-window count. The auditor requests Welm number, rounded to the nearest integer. 5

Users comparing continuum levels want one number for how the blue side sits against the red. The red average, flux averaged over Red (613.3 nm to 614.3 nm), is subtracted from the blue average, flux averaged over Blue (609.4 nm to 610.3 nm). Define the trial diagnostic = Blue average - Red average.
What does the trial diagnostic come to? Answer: -1.8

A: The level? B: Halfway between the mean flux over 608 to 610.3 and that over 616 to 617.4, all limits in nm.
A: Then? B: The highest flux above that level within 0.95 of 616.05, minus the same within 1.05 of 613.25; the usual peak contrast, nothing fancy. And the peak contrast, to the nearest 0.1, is -1.5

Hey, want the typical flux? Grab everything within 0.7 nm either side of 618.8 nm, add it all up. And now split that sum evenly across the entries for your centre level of 31.9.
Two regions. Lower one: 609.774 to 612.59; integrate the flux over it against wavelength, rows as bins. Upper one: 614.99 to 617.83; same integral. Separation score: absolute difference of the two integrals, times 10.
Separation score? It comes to 11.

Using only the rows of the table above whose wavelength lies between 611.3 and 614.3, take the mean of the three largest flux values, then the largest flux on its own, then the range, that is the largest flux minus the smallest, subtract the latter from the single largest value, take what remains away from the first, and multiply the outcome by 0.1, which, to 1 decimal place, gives 0.7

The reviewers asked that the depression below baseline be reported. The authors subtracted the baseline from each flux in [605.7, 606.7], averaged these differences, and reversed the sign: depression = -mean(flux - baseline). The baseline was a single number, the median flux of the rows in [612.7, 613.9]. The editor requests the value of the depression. -2.9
